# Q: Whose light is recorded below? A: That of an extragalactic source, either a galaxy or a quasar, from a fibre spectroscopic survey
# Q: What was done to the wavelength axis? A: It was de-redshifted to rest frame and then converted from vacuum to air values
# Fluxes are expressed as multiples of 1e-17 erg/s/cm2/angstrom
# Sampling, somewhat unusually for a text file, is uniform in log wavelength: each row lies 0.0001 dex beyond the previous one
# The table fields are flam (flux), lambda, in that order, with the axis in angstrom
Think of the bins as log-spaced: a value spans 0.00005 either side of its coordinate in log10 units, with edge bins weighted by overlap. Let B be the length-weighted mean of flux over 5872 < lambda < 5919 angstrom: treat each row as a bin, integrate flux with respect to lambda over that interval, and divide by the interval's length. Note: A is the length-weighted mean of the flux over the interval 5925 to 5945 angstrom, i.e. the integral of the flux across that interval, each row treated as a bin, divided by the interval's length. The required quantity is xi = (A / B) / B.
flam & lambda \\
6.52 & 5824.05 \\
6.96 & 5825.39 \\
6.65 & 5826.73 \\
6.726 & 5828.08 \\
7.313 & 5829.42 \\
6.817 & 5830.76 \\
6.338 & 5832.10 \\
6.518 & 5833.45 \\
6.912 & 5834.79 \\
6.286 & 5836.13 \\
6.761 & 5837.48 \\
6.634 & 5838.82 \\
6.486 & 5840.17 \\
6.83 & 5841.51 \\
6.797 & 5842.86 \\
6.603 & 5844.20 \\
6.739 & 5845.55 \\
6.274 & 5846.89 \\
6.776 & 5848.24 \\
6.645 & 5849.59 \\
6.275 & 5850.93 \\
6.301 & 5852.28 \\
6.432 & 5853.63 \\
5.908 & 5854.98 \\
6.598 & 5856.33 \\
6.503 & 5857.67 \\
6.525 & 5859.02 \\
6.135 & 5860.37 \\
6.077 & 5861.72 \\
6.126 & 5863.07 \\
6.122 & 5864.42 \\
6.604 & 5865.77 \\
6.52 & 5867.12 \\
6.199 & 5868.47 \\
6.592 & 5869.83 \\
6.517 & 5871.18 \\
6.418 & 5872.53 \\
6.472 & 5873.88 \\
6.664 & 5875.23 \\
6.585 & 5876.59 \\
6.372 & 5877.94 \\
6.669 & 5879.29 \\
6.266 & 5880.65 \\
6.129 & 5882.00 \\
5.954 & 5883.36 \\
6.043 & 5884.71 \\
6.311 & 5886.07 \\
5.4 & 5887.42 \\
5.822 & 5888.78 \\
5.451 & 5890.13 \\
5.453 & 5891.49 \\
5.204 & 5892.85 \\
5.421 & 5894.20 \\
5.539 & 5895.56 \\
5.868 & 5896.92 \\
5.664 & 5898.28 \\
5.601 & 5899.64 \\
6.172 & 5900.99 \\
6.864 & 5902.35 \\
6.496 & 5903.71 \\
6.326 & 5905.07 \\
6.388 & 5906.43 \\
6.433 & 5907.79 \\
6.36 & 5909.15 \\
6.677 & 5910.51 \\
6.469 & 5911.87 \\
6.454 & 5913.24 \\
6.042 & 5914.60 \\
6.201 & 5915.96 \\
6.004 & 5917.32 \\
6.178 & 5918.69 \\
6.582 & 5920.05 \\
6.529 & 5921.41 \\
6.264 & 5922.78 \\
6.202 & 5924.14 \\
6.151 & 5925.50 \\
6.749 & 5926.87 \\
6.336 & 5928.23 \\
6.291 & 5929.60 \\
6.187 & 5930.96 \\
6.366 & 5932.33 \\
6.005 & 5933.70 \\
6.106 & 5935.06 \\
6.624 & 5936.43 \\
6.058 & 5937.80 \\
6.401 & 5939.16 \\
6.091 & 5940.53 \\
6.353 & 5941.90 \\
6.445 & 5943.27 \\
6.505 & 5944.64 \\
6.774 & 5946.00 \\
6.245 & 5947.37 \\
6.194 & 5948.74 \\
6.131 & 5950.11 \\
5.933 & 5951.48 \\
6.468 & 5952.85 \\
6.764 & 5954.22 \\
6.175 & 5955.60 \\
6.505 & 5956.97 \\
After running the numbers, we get 0.168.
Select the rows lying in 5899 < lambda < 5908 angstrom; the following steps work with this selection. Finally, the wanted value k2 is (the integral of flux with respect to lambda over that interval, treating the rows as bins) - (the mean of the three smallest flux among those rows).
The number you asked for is 51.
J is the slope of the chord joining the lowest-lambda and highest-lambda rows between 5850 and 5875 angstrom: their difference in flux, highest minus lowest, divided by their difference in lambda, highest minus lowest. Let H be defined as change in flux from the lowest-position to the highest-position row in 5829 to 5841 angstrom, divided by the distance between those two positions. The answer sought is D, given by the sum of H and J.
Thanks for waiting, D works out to -0.068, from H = -0.08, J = 0.009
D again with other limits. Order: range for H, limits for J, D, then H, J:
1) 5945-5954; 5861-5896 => -0.061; -0.04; -0.016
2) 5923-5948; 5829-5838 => -0.067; 0.00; -0.068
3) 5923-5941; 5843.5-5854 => -0.025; -0.01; -0.018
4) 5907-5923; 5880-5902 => -0.016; -0.01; -0.005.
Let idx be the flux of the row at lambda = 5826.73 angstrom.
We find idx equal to 6.65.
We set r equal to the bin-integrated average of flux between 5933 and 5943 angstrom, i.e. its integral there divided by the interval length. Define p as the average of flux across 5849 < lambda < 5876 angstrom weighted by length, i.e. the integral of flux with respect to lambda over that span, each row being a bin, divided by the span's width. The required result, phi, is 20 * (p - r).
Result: 3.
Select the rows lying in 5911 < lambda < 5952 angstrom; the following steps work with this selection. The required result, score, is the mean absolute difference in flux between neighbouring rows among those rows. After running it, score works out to 0.24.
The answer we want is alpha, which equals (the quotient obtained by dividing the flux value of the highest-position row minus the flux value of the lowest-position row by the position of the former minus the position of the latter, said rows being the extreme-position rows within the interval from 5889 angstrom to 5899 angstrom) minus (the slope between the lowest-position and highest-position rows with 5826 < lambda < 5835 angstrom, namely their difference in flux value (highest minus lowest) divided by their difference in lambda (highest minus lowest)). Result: -0.006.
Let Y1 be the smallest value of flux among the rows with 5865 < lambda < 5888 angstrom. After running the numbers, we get 5.4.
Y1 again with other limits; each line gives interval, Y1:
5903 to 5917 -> 6.042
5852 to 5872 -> 5.908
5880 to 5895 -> 5.204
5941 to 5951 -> 6.131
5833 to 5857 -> 5.908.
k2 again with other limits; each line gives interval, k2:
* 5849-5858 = 51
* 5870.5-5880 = 56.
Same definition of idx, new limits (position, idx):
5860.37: 6.135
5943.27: 6.445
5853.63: 6.432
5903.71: 6.496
